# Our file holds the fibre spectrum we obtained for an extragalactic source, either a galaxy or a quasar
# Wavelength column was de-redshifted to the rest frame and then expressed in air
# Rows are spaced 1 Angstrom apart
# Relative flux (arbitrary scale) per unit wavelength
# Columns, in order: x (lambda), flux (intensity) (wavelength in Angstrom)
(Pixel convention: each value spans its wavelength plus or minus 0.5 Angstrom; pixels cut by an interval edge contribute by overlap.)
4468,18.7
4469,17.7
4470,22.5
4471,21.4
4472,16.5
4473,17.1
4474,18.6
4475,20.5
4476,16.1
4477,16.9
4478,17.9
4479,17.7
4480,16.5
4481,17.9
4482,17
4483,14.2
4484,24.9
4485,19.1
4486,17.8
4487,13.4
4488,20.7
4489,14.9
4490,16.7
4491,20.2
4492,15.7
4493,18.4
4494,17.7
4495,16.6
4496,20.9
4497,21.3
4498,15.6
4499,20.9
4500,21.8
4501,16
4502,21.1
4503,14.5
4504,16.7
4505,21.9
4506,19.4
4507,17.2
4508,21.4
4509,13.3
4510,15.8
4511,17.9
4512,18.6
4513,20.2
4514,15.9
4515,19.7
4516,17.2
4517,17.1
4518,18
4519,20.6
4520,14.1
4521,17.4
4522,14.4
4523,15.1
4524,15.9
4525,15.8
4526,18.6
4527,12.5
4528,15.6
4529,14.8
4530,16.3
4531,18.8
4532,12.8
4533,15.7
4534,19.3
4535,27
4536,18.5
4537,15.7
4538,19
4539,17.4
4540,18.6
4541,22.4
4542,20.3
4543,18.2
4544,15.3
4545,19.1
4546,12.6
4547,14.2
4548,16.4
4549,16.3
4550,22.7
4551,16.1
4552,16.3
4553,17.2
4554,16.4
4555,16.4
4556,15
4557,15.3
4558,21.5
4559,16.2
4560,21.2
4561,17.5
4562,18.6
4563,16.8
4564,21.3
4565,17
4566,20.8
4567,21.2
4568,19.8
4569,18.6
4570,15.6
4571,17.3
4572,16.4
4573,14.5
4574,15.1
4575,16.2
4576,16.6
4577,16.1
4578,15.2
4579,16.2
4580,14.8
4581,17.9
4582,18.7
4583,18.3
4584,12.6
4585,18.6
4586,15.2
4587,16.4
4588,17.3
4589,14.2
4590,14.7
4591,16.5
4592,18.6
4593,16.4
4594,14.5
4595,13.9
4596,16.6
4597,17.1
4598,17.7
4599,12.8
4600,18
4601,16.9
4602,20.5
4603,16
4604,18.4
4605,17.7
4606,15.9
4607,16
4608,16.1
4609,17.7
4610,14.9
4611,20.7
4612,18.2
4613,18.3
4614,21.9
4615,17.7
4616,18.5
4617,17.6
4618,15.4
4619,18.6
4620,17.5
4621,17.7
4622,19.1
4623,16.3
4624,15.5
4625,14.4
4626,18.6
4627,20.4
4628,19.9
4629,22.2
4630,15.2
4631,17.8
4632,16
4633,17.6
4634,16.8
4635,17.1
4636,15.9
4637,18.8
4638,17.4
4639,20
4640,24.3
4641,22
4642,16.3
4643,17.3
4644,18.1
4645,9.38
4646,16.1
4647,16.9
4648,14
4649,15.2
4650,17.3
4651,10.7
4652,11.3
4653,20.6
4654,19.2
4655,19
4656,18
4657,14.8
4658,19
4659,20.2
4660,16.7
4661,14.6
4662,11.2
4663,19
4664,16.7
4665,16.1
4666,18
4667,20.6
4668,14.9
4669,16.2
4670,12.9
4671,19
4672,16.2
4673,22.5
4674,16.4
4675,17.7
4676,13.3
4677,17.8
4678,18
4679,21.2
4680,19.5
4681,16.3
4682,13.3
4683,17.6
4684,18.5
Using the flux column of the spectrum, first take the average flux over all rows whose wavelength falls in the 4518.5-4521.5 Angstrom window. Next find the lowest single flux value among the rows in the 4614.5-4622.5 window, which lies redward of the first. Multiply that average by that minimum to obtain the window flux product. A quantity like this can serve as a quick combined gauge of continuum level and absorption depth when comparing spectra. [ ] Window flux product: 267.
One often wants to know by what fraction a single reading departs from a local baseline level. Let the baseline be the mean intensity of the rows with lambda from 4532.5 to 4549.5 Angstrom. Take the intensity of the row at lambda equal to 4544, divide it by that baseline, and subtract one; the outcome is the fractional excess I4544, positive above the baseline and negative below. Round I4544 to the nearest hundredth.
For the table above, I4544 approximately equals -0.15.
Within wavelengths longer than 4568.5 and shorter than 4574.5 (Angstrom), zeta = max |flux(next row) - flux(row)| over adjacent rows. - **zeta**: 3.0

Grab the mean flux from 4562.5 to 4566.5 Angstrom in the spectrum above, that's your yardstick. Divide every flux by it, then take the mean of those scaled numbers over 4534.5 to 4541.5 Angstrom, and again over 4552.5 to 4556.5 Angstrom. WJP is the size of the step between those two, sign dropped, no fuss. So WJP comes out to 0.19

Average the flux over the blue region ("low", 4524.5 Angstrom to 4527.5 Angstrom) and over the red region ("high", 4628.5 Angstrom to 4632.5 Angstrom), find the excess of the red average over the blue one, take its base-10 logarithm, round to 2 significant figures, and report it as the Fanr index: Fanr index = 0.34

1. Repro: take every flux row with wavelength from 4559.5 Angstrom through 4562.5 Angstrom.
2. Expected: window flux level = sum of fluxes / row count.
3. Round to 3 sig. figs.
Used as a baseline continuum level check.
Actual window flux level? 19.1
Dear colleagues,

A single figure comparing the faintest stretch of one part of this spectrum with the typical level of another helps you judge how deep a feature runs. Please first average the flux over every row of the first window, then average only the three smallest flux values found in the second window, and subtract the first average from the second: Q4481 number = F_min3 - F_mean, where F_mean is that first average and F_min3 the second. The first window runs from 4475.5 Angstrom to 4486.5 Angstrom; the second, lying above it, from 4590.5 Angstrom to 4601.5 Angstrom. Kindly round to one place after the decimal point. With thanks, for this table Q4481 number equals -4.1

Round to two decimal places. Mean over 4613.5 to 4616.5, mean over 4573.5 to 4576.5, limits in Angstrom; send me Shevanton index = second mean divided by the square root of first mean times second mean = 0.91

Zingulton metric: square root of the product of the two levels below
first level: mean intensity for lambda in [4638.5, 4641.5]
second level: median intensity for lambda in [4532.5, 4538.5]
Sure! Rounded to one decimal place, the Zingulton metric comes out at 20.4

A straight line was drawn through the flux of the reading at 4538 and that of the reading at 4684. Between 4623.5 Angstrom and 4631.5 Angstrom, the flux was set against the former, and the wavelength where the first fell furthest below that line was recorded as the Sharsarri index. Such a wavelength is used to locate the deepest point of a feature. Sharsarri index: 4625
